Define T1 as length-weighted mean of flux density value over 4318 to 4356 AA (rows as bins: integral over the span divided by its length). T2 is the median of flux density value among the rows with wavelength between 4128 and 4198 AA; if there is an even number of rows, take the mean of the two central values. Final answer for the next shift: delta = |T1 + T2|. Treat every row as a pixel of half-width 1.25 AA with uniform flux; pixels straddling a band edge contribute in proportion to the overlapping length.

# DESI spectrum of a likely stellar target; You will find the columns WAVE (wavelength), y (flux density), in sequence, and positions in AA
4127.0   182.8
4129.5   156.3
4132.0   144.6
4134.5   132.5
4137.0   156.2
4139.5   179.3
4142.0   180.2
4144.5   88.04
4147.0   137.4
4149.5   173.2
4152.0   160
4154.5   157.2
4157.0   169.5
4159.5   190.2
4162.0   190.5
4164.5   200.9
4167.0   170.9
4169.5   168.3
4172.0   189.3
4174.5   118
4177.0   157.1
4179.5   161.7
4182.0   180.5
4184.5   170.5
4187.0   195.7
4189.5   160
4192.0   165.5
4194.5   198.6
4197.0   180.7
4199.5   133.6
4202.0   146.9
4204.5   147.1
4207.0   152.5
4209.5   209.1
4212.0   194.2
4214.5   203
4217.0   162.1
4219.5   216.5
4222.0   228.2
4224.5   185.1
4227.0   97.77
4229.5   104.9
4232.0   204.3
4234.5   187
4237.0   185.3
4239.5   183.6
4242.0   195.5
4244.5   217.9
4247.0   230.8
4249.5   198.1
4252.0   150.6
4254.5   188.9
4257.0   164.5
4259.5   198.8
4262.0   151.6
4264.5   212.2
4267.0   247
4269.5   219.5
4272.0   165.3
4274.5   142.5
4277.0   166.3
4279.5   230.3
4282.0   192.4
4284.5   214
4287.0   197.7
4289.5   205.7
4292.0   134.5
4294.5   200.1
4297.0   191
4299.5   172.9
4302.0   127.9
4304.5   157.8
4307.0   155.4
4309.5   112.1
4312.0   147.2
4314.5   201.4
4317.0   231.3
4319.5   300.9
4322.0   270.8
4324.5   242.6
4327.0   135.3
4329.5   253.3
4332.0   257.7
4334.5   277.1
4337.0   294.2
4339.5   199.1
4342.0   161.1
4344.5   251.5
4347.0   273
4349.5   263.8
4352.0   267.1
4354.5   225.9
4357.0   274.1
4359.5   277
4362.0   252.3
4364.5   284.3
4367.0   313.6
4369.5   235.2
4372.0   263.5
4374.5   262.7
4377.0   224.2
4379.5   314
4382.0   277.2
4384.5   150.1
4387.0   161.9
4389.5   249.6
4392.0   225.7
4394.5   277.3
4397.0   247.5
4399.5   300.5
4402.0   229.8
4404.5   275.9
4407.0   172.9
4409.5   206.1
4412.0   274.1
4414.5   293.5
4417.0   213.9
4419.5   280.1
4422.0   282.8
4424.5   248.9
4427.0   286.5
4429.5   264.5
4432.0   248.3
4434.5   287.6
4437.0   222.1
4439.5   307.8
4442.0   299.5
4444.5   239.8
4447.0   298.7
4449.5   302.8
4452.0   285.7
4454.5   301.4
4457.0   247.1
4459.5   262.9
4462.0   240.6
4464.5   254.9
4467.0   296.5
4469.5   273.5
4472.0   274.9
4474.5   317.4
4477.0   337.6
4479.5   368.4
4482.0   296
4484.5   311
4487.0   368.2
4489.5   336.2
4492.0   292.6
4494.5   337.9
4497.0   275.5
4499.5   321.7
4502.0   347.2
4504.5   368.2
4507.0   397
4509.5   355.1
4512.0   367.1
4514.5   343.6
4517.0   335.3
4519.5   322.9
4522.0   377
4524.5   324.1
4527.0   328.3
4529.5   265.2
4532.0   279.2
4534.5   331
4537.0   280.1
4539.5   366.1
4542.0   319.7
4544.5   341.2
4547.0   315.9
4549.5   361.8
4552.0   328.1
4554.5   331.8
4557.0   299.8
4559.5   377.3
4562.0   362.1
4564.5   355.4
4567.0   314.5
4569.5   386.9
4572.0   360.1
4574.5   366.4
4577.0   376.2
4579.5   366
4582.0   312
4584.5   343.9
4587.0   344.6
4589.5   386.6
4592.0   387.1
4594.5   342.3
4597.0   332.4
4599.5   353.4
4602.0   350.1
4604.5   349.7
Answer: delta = 414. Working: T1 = 245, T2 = 169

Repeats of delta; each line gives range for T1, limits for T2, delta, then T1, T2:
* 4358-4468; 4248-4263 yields 437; 260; 177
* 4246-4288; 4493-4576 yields 530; 192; 338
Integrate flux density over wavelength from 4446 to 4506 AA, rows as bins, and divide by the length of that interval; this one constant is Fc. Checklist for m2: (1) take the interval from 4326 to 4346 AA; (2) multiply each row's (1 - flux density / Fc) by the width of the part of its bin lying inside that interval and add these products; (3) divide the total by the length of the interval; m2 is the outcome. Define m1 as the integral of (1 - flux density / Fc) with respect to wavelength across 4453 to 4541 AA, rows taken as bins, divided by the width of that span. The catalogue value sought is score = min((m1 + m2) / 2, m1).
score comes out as -0.04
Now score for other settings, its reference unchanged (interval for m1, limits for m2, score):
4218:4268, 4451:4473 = 0.25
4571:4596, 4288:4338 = -0.17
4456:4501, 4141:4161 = 0.01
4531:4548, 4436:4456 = -0.05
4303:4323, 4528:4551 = 0.16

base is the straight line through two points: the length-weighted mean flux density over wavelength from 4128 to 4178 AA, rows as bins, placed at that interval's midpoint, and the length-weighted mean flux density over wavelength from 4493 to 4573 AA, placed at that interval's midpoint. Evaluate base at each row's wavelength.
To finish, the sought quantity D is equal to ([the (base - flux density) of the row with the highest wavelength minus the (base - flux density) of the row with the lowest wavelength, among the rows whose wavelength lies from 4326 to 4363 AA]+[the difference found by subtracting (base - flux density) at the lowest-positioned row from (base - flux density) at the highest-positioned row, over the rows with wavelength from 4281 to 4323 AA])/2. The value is -80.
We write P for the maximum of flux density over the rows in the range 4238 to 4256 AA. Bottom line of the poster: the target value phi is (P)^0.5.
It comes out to 15.2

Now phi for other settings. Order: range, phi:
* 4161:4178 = 14.2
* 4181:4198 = 14.1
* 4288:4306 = 14.3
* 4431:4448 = 17.5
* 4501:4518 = 19.9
